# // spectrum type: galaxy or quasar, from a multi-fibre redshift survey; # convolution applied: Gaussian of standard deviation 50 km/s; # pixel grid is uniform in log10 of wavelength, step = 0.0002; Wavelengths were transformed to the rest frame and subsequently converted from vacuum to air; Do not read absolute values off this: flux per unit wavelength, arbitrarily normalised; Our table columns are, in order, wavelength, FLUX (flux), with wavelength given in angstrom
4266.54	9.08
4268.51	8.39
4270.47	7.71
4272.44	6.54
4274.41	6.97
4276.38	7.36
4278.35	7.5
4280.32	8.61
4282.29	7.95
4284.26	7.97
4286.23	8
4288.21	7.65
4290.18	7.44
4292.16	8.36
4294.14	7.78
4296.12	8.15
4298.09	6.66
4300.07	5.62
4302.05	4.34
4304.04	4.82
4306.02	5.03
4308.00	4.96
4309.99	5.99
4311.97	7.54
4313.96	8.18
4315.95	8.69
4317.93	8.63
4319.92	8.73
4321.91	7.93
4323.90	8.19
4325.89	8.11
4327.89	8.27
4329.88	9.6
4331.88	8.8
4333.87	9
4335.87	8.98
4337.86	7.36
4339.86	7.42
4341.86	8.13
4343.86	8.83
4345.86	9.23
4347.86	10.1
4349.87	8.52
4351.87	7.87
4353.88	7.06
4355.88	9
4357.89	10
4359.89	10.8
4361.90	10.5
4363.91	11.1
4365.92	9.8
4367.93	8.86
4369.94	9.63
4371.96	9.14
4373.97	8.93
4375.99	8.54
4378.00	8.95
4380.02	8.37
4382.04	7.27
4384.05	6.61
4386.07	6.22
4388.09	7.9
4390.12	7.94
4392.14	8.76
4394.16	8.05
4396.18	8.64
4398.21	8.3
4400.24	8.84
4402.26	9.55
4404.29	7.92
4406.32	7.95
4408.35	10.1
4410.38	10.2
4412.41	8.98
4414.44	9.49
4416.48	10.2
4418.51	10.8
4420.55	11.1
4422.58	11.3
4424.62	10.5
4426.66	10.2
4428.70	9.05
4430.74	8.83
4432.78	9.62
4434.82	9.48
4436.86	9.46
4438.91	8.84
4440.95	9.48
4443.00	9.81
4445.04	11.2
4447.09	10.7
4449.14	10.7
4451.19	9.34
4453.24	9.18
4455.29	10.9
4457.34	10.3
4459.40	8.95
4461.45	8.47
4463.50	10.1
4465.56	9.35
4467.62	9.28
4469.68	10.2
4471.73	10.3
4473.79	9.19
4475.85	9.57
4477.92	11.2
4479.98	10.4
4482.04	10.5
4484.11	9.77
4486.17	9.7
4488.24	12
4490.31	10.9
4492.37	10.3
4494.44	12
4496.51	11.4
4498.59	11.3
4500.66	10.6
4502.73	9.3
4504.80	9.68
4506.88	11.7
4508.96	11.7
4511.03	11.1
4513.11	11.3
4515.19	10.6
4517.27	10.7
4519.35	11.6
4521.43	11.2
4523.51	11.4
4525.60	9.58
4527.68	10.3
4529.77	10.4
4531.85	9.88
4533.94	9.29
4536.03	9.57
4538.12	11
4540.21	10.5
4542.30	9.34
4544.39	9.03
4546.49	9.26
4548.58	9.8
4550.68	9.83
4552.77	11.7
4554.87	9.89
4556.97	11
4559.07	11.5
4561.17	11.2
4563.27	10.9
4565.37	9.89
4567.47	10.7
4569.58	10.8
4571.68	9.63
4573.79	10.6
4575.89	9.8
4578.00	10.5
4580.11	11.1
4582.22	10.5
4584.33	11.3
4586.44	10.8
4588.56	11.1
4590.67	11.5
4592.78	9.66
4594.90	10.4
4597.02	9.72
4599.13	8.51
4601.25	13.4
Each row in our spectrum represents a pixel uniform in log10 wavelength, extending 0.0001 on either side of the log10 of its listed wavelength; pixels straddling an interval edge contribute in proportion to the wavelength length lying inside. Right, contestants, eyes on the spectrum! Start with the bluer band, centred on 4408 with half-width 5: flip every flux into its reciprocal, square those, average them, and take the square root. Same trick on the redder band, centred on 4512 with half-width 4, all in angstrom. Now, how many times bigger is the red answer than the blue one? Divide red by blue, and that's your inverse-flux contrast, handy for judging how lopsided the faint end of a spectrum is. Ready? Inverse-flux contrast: 0.80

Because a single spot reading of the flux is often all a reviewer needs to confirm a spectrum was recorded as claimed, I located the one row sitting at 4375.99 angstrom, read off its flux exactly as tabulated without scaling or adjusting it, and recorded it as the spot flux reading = 8.54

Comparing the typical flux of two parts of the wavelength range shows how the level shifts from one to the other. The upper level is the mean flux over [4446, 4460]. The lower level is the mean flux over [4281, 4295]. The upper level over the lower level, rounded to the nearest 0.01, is 1.27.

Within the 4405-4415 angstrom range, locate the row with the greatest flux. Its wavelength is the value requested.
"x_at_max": 4410.38 angstrom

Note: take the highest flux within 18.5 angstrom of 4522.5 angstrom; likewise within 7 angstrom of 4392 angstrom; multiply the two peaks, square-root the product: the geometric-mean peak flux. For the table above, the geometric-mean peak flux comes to 10.1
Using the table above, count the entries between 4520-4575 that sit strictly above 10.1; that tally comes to 14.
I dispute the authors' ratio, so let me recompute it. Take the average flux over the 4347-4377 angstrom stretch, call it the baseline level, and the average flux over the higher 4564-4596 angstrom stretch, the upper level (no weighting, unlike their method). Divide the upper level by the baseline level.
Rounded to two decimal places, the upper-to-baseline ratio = 1.13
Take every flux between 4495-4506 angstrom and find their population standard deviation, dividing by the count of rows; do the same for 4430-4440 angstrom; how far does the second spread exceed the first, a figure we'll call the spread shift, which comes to -0.50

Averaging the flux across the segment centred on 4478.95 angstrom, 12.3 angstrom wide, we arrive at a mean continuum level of 10.1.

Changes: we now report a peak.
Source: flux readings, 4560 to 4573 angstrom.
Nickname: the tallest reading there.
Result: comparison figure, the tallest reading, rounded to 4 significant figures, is 11.20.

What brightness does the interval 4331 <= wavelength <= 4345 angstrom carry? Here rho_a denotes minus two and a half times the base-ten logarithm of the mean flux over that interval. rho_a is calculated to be -2.31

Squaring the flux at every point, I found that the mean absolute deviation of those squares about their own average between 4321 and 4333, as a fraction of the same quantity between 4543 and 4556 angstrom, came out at 0.7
